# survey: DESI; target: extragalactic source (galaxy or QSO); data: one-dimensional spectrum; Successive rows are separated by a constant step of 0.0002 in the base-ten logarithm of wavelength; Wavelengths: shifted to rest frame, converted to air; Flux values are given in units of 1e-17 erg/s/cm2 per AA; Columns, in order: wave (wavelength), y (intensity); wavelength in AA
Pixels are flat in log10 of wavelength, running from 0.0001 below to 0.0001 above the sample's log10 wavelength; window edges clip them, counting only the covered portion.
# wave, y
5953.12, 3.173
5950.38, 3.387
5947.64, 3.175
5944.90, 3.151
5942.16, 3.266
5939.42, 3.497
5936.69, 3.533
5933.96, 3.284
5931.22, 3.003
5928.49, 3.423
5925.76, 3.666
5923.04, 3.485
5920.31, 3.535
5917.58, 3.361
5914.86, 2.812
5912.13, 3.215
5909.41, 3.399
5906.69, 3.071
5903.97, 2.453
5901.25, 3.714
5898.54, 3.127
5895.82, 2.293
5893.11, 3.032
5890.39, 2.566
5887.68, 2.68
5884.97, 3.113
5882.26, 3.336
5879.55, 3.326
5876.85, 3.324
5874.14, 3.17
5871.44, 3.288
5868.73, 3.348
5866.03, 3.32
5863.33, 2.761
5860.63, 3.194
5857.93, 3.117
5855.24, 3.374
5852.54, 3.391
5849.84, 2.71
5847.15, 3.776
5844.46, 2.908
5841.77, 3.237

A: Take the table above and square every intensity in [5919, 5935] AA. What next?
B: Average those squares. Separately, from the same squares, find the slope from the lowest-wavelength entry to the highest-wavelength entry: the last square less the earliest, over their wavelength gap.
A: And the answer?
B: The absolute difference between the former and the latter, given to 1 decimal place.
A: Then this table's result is 11.7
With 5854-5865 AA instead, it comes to 10.2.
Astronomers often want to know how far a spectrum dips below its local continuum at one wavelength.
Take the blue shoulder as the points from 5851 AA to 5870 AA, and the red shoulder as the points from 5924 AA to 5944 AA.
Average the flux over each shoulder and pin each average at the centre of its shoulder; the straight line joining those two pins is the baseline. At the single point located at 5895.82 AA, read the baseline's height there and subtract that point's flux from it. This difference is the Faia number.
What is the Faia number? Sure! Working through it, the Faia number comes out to 1.00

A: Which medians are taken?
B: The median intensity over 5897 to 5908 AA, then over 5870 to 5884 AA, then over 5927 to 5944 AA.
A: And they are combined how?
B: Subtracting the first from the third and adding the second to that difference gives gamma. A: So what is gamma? 3.58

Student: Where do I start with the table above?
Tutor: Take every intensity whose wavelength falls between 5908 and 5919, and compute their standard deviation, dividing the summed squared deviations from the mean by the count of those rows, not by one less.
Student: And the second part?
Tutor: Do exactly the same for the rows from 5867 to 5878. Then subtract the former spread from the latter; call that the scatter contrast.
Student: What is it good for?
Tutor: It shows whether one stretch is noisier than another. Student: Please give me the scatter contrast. -0.16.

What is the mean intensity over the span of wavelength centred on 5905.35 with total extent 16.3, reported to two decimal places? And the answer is 3.16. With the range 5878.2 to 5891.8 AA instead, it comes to 3.00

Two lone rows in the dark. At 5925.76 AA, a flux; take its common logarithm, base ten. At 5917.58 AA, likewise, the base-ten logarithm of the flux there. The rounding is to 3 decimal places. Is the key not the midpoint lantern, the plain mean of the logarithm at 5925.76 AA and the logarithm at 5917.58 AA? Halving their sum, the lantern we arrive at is 0.545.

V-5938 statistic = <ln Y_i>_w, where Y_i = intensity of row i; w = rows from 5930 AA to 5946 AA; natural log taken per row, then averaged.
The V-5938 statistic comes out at 1.19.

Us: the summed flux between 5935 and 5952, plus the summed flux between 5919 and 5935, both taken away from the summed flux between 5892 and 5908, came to -22.7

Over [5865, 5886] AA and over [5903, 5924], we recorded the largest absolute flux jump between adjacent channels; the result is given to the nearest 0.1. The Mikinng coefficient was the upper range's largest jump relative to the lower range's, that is 2.8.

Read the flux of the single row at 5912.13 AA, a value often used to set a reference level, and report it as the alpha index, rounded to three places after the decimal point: 3.215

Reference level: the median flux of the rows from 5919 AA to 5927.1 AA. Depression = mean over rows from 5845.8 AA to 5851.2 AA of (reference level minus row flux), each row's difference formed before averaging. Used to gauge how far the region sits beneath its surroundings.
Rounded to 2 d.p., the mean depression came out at 0.29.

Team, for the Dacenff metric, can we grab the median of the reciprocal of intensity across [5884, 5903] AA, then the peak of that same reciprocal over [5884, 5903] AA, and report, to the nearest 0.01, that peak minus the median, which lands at 0.11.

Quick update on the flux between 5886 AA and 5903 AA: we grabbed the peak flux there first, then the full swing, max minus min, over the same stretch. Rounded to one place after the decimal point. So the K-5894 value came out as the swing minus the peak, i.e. -2.3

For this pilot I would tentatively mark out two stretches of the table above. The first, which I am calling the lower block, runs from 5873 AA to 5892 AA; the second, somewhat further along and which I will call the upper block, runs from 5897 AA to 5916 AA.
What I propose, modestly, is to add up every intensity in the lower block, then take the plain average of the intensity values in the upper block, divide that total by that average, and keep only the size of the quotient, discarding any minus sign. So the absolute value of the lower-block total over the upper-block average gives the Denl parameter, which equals 6.9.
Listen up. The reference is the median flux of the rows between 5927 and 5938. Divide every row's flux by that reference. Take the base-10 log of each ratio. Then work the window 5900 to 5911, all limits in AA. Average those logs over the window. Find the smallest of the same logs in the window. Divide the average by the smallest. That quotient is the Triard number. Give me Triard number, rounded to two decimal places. 0.23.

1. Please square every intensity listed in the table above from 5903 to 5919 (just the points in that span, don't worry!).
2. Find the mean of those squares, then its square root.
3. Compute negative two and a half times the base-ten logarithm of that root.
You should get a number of -1.22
